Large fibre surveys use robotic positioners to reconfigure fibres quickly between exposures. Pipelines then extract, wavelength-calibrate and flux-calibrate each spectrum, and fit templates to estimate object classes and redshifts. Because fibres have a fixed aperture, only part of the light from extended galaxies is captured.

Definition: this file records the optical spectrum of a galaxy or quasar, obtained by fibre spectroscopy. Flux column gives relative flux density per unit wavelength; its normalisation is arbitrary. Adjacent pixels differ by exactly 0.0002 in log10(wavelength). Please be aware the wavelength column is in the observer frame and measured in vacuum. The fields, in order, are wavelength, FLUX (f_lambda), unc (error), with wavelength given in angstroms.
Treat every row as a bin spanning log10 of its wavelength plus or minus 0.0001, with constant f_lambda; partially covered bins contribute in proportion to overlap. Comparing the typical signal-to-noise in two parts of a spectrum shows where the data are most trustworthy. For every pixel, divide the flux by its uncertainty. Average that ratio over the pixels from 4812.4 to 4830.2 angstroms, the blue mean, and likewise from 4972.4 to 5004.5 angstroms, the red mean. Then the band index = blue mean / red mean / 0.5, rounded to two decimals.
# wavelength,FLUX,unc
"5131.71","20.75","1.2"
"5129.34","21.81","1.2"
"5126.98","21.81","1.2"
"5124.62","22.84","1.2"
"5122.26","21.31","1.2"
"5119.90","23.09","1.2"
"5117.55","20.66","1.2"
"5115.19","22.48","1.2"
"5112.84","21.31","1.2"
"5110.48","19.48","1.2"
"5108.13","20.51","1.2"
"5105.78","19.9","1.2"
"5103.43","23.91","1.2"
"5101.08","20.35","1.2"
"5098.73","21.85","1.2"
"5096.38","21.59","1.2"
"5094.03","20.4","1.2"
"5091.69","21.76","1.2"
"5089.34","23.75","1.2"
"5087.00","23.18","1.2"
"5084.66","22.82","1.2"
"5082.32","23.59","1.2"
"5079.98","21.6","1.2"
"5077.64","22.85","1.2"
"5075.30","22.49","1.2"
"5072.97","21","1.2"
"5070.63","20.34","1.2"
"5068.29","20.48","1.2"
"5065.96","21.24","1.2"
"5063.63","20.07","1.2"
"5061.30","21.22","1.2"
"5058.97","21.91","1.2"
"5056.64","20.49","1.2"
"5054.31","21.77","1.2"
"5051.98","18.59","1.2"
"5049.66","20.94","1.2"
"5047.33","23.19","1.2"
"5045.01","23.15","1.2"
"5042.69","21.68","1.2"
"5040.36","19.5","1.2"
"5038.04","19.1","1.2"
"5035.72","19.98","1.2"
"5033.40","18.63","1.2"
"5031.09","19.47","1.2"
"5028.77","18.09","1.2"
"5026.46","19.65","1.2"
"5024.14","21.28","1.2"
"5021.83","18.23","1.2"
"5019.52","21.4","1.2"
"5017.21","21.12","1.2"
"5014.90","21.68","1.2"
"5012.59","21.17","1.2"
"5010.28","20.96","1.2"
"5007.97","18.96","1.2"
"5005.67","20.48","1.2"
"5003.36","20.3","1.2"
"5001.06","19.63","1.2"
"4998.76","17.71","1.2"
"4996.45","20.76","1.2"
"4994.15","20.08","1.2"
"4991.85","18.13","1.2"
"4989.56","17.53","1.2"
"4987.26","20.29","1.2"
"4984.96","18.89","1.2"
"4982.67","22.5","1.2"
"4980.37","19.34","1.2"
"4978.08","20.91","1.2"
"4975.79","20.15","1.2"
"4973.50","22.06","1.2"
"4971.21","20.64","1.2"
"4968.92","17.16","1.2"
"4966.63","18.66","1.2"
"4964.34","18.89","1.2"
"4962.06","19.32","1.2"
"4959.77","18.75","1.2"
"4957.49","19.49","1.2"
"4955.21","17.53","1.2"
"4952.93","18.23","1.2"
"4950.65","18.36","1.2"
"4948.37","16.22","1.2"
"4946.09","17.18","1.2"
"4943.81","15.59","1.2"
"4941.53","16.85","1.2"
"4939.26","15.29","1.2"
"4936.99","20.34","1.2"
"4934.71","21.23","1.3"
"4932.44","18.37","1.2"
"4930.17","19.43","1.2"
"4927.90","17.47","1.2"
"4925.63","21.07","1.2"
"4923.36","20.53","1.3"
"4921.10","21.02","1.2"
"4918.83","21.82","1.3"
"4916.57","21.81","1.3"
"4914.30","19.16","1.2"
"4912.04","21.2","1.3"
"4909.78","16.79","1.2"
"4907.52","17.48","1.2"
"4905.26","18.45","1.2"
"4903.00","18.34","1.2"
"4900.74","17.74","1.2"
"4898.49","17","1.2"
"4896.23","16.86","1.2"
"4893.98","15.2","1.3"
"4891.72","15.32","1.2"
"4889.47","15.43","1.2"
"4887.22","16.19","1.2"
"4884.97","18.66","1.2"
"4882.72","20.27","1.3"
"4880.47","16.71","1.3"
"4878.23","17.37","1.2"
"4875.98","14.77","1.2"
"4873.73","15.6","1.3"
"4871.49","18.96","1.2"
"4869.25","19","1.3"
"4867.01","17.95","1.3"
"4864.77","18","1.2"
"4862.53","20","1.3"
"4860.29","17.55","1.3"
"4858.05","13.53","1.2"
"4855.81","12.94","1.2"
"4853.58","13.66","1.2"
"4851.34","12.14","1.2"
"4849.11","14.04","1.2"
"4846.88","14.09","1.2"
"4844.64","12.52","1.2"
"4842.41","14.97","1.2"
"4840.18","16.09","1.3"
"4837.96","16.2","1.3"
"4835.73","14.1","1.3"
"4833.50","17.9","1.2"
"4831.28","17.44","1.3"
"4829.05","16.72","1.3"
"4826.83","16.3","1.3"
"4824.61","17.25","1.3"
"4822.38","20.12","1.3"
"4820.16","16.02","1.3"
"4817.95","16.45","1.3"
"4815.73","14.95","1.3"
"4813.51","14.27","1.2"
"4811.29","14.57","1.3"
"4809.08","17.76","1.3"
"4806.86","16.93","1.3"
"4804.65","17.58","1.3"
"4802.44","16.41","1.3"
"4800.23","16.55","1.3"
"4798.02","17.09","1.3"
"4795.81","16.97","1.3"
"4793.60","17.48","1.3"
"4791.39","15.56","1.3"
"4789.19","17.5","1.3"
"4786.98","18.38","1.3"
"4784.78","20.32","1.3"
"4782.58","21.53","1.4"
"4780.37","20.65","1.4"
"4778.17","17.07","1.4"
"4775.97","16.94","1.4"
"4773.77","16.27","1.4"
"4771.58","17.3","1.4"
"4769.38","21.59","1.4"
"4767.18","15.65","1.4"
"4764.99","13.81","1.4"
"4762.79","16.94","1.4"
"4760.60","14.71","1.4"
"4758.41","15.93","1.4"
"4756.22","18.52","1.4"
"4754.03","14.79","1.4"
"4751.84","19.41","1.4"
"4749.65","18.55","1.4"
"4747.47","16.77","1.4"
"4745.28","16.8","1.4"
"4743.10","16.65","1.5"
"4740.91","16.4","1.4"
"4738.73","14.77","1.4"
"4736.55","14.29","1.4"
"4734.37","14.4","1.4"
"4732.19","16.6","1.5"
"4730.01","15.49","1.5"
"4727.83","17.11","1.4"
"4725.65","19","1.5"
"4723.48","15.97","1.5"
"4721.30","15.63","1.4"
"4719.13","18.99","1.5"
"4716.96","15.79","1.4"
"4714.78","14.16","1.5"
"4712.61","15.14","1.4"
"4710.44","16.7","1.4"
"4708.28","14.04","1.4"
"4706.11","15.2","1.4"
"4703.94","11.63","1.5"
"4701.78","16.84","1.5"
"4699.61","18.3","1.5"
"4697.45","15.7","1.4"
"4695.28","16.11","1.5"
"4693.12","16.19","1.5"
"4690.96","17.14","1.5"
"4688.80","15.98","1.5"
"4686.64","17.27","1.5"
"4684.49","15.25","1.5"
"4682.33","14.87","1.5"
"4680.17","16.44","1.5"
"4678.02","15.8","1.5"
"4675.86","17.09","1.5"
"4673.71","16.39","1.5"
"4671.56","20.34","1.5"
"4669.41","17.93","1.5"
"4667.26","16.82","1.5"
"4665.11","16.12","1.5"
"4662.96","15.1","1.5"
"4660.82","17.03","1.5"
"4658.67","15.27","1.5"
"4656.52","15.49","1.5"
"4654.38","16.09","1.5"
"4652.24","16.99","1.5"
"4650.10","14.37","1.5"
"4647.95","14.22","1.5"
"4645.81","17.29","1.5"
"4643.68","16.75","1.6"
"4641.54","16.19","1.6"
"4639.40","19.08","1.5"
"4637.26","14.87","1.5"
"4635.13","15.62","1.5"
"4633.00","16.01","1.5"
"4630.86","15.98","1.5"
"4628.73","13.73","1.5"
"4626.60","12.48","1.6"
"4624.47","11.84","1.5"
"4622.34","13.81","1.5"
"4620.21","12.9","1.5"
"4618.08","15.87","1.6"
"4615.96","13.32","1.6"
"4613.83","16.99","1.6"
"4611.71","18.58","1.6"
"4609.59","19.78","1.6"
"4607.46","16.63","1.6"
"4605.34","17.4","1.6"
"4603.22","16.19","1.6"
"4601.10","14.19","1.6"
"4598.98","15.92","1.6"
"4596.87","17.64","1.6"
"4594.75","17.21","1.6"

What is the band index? 1.55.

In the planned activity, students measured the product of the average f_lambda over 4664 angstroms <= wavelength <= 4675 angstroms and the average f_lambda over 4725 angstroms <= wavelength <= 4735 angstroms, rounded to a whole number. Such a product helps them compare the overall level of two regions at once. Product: 289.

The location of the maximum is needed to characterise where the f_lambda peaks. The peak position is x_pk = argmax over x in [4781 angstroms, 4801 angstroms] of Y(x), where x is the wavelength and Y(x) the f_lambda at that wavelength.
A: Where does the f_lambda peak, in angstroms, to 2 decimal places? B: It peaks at 4782.58 angstroms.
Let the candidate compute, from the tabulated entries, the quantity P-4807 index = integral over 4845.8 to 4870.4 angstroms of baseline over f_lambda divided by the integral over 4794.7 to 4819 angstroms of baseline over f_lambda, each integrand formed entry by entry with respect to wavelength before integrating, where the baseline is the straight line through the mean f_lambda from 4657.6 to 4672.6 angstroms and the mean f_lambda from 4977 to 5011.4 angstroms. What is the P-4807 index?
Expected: 1.10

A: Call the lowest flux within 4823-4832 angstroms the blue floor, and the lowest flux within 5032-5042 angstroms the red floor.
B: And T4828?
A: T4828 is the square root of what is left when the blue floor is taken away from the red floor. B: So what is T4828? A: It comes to 1.53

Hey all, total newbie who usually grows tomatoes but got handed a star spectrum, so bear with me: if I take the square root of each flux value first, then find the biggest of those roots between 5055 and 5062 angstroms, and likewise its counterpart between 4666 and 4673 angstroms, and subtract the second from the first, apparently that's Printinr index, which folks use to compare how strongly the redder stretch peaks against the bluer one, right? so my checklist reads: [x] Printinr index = 0.17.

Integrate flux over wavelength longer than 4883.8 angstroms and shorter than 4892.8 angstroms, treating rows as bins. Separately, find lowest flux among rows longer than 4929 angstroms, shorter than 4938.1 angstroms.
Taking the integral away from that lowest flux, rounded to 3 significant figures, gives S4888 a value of -129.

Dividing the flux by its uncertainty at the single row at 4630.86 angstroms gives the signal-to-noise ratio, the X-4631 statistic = 11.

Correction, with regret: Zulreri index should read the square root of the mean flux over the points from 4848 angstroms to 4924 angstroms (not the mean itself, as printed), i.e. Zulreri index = 4.17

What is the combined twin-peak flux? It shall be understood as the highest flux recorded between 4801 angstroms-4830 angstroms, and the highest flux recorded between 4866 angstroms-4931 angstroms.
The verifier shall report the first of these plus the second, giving 41.9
